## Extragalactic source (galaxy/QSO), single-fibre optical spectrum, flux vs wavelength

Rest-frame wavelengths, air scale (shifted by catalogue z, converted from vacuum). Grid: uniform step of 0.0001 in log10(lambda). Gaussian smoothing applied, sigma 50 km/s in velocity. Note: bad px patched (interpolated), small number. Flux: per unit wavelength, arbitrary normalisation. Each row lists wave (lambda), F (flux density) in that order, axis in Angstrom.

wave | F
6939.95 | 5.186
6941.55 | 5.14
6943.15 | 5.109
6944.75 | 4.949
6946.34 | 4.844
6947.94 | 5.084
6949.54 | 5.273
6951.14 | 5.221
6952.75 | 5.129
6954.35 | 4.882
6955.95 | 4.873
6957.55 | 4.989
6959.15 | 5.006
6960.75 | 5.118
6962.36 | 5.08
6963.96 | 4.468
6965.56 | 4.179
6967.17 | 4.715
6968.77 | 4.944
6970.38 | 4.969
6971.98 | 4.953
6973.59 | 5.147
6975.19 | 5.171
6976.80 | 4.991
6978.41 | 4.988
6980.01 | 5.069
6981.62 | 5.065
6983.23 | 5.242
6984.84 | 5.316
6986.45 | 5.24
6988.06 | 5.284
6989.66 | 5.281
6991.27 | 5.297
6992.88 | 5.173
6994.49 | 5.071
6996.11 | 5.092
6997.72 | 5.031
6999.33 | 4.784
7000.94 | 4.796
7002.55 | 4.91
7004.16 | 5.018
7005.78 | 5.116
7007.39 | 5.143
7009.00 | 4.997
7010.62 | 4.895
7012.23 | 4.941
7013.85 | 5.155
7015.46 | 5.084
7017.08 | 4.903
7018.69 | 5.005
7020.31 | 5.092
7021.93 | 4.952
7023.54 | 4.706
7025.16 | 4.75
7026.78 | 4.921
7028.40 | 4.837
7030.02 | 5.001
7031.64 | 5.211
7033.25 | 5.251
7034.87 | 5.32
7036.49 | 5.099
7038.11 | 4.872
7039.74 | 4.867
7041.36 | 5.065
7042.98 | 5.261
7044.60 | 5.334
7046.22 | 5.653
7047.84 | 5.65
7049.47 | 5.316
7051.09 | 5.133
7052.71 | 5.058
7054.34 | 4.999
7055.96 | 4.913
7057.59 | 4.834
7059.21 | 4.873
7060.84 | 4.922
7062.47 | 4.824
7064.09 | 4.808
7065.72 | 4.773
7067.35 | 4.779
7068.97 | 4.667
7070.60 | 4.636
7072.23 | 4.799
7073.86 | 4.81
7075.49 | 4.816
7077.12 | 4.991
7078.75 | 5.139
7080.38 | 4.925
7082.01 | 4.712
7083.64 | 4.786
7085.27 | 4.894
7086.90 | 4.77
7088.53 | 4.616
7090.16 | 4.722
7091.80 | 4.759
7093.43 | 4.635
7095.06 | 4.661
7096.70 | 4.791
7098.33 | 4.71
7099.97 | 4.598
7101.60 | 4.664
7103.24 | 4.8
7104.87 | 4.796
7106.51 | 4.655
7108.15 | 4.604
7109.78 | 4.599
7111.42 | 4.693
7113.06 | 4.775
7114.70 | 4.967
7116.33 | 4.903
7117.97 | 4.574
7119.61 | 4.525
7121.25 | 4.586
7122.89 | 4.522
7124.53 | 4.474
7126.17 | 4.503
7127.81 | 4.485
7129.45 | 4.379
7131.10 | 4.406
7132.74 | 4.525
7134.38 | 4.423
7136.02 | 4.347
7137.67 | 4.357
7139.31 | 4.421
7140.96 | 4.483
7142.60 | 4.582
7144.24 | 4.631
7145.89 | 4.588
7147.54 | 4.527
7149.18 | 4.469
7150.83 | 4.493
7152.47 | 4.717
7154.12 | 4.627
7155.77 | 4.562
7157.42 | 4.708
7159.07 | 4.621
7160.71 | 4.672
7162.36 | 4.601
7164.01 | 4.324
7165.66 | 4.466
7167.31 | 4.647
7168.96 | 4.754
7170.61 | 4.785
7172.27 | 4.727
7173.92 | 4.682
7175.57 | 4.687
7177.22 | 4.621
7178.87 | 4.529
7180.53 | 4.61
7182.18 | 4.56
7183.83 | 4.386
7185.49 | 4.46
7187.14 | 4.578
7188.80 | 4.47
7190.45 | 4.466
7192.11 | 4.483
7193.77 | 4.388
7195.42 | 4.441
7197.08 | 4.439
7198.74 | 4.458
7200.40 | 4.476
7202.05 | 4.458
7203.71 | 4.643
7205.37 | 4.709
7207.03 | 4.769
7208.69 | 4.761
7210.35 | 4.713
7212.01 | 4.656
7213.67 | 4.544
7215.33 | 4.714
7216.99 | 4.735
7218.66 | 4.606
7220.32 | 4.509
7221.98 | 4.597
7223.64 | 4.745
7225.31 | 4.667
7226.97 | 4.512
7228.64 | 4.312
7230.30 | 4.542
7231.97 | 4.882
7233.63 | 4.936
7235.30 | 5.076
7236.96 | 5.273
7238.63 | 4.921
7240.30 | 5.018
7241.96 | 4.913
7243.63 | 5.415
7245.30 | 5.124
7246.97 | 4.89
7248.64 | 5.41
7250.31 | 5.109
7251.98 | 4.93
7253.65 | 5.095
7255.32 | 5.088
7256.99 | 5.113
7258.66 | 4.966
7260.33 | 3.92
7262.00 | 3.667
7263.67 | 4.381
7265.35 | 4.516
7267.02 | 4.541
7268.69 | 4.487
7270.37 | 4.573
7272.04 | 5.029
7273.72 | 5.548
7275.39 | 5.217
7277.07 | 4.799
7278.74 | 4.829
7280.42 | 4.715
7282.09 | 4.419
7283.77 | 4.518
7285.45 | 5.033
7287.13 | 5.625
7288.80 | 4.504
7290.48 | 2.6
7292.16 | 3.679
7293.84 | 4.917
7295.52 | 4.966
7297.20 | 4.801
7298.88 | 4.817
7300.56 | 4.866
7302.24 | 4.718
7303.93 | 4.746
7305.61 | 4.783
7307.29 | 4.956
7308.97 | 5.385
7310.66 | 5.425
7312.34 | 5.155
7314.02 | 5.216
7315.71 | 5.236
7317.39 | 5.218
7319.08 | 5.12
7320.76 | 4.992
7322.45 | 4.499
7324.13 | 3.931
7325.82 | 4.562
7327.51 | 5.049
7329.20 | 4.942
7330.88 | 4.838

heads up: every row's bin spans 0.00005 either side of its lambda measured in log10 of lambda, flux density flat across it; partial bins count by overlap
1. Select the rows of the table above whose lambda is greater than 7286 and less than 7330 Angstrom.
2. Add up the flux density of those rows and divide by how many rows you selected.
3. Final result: 4.80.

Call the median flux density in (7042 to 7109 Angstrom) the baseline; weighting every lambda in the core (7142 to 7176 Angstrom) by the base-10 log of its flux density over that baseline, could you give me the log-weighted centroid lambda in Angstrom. 7157.0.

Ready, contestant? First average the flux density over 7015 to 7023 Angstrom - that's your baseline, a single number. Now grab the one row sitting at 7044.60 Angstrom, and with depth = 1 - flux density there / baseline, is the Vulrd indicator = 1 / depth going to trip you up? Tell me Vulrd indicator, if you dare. -15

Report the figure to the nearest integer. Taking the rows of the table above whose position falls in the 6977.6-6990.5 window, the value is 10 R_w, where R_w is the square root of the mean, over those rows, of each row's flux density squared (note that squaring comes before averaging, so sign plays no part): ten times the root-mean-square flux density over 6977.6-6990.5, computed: 52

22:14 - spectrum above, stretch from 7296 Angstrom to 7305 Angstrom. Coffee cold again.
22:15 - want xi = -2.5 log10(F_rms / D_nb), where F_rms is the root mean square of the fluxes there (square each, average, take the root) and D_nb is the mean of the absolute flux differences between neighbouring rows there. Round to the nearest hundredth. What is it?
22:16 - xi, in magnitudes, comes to -4.75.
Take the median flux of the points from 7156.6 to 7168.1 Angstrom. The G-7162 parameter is 4.62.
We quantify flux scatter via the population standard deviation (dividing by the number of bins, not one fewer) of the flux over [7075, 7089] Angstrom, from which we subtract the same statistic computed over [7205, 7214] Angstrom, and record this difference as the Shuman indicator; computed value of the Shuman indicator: 0.07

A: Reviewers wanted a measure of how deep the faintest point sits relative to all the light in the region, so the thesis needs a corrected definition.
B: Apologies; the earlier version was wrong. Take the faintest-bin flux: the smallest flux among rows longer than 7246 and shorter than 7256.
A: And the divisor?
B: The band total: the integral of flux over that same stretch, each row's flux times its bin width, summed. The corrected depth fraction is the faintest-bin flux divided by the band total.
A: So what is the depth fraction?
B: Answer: 0.096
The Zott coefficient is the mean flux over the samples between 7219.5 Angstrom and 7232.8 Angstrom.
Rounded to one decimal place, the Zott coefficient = 4.6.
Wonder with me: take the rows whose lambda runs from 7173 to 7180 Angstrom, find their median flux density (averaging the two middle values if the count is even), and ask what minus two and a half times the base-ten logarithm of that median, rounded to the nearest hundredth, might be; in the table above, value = -1.67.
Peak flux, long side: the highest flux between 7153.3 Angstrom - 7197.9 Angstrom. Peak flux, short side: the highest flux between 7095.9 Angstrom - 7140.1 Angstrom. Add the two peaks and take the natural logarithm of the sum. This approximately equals 2.28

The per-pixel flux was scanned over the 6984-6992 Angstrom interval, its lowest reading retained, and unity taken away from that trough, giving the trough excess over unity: 4.24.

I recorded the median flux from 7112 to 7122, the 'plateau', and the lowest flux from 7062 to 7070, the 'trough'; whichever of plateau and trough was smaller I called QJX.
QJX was 4.67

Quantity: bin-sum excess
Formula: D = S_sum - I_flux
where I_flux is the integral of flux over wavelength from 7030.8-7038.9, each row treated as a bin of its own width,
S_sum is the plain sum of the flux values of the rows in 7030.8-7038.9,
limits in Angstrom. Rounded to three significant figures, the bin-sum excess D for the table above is -16.0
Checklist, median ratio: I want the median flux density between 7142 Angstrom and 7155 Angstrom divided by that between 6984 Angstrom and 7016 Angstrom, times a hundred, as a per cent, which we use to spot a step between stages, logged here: 90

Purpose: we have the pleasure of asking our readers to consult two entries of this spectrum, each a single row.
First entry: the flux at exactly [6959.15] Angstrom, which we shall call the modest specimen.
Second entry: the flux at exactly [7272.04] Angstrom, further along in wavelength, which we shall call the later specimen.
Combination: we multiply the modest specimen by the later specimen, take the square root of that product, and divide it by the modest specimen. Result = 1.00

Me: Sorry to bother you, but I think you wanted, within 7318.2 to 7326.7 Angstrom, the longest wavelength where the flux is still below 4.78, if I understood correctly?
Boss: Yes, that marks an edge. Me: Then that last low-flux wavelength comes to 7325.82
